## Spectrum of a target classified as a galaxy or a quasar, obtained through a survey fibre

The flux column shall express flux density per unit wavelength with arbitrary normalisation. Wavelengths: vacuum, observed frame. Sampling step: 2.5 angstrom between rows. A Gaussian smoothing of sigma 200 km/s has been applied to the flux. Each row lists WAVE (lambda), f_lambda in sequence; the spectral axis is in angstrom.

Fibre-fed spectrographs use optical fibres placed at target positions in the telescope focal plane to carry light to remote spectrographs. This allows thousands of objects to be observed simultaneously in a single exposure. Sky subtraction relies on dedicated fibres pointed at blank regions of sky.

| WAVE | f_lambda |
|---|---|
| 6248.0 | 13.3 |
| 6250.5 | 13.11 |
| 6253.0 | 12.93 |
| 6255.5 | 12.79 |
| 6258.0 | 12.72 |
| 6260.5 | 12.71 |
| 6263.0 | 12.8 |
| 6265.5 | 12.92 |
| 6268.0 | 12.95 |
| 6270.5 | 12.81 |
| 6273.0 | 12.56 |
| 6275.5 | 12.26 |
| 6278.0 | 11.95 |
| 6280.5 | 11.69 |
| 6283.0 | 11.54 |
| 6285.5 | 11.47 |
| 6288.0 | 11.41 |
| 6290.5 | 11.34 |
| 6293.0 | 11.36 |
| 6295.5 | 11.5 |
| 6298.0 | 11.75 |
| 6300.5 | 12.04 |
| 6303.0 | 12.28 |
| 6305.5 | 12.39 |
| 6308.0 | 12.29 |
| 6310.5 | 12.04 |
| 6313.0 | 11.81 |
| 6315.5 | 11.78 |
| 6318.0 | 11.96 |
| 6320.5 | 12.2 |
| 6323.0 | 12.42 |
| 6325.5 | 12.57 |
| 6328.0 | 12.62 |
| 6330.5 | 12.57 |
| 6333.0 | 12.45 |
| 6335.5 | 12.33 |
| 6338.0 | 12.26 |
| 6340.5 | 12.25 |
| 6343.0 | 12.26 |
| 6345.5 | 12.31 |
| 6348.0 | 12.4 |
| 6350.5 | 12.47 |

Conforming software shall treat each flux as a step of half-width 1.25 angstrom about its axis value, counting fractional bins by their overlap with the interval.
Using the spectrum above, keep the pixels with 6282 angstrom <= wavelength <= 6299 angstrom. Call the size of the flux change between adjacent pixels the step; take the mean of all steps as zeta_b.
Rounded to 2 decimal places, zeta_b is 0.10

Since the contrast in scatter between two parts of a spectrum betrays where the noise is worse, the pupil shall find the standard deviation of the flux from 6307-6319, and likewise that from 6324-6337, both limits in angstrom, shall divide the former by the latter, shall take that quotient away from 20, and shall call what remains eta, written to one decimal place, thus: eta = 18.3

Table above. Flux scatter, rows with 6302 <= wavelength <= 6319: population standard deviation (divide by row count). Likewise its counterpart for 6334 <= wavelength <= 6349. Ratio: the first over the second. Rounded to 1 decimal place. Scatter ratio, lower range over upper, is 4.3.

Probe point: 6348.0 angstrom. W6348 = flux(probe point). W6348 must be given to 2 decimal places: 12.40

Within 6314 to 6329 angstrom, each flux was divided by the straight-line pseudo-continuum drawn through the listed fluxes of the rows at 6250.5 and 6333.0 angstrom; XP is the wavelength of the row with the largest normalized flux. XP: 6328.0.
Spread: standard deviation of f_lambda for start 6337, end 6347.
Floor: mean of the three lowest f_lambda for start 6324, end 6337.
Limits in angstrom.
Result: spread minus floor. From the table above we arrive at -12.4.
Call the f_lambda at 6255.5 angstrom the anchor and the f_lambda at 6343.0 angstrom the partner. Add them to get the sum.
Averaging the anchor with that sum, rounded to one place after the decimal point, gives 18.9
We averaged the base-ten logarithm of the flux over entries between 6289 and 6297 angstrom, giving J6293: 1.057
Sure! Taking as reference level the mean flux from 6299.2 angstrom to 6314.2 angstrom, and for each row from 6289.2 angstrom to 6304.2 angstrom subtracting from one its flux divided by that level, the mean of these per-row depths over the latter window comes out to 0.04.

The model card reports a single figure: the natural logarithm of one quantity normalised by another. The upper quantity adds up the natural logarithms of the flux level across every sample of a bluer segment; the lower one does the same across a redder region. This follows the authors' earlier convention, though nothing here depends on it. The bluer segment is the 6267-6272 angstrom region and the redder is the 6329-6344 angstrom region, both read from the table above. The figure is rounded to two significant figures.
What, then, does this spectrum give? -1.1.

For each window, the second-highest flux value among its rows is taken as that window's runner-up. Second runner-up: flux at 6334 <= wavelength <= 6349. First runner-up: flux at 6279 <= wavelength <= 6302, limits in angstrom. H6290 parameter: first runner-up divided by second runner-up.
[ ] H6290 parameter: 0.95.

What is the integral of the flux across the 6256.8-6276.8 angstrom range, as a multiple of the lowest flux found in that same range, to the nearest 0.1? 20.7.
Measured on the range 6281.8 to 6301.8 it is 20.4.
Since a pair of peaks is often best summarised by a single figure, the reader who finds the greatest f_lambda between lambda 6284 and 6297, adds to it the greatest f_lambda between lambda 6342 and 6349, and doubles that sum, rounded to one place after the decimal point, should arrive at 47.8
